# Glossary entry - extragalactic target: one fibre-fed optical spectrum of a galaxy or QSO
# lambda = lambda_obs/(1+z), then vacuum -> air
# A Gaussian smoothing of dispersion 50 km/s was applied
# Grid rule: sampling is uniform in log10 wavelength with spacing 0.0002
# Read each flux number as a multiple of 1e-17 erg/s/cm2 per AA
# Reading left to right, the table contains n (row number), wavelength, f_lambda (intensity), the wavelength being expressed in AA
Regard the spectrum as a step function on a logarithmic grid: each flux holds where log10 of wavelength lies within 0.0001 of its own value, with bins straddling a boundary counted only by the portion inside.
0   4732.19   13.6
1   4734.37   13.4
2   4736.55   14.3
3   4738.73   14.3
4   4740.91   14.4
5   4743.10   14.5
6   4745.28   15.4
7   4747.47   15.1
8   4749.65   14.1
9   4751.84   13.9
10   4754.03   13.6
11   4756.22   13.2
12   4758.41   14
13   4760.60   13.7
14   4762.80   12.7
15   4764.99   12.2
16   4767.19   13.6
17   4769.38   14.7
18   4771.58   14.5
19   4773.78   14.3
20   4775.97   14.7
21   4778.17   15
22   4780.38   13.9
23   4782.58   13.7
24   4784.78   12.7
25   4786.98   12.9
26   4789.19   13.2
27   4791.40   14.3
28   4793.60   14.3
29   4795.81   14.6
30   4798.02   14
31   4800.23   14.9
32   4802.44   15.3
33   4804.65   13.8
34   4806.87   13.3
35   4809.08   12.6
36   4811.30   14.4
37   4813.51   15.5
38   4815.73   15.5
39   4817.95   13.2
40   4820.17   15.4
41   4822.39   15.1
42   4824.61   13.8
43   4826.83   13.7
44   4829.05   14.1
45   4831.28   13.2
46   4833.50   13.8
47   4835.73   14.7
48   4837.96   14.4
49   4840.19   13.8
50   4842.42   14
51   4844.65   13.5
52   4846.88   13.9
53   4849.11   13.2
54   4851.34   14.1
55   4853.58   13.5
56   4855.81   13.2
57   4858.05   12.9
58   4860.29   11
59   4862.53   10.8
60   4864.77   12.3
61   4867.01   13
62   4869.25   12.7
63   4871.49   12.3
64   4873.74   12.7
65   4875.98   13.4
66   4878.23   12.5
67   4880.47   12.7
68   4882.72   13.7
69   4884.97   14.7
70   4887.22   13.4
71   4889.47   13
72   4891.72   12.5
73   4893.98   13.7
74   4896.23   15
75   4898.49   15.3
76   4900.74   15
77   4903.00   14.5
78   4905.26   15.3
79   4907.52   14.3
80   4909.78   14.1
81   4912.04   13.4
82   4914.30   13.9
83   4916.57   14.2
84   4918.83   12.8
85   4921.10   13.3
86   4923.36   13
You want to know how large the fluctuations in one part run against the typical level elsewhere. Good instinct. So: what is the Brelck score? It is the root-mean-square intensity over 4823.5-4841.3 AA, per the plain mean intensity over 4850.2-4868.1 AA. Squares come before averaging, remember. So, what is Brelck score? 1.11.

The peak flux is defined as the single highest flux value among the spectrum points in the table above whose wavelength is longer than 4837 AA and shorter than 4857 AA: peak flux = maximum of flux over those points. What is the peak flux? 14.4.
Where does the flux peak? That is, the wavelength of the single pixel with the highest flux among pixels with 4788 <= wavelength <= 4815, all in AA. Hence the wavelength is 4813.51 AA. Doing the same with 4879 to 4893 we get 4884.97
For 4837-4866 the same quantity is 4837.96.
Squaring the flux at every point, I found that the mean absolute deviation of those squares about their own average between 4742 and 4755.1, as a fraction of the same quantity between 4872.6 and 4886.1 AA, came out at 0.9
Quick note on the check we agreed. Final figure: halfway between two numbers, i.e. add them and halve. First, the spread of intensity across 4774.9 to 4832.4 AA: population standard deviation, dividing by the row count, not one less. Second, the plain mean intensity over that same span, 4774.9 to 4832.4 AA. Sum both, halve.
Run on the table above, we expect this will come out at 7.5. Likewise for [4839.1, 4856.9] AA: 7.0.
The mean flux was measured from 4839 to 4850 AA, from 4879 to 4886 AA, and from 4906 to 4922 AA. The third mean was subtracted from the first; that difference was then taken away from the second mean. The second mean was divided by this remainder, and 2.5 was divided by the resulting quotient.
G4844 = 2.51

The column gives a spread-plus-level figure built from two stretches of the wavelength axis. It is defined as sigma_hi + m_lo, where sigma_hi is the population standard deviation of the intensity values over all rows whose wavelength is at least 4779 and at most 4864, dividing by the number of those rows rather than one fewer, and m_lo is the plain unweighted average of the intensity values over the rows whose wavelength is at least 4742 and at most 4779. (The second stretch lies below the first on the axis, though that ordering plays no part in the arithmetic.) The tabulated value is 15.1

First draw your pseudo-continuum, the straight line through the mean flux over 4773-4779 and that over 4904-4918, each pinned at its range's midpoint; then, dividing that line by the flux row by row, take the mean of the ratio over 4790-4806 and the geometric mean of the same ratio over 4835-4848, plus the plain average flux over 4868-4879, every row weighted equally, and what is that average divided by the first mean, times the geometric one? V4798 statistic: 12.9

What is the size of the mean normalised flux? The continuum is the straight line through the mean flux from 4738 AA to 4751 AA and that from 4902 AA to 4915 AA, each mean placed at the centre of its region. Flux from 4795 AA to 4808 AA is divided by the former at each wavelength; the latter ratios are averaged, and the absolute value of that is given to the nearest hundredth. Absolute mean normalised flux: 0.99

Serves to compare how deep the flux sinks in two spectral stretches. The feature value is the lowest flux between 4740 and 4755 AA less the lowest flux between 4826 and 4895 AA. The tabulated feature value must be 2.80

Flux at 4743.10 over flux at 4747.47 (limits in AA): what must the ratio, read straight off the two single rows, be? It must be 0.96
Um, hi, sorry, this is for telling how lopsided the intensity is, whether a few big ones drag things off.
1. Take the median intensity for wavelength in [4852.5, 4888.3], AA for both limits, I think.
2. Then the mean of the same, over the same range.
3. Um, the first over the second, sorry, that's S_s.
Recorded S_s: 1.00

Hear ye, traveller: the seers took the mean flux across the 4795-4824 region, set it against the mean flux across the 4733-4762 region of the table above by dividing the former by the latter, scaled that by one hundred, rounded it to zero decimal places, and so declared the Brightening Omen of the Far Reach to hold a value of 102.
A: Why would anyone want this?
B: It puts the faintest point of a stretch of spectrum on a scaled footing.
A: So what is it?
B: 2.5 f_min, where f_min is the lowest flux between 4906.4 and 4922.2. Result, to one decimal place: 32.0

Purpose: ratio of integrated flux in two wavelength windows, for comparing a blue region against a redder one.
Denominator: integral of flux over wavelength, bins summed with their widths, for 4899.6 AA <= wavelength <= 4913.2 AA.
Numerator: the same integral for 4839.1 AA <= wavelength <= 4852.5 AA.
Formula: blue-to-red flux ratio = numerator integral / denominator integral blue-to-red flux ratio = 0.94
